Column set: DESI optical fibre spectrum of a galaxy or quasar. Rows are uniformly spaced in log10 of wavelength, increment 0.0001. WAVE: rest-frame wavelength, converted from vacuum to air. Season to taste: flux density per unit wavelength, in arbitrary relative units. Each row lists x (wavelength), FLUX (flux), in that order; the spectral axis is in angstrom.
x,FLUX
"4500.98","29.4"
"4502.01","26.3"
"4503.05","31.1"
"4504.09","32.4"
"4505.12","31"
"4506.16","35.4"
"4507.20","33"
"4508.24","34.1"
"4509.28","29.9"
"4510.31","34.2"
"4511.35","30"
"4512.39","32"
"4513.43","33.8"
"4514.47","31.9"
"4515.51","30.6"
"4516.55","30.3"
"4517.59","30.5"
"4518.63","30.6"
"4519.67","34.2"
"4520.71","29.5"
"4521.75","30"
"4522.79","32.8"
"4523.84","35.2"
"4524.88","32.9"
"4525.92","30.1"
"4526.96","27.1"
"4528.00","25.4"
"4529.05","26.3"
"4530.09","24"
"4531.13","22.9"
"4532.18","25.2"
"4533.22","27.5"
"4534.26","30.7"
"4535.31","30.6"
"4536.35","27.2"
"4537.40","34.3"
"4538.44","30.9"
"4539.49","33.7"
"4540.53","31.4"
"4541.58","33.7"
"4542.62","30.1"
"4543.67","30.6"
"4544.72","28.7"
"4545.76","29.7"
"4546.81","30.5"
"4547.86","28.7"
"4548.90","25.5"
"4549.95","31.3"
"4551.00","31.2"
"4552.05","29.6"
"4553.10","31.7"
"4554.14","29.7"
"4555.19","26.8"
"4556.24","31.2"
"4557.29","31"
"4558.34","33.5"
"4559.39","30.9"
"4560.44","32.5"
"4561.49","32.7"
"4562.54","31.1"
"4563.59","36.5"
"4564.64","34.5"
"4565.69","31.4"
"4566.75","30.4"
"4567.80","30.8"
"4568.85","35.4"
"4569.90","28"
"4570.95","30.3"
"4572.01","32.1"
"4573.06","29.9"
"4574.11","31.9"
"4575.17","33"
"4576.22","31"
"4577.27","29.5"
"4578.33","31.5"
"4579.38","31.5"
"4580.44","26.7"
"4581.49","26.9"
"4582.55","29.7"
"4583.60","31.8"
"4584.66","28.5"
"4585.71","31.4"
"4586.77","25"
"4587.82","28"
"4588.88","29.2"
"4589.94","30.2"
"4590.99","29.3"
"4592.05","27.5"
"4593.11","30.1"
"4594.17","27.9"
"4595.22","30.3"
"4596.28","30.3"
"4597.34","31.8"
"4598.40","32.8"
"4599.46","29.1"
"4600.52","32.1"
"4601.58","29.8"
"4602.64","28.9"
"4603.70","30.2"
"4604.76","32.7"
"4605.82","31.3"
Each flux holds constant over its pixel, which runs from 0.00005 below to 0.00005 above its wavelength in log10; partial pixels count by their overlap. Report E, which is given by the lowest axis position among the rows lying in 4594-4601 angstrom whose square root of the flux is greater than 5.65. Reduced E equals 4598.40 angstrom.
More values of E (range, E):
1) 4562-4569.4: 4563.59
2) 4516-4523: 4519.67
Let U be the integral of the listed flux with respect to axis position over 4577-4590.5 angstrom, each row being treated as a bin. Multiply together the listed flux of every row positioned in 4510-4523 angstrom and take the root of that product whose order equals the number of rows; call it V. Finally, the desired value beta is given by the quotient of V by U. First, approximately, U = 394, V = 31.5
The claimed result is 0.0799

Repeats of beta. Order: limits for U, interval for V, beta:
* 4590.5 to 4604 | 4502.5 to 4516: 0.0796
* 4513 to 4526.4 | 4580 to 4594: 0.0676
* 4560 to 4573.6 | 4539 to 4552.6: 0.0697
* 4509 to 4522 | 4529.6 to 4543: 0.0714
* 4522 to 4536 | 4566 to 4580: 0.0779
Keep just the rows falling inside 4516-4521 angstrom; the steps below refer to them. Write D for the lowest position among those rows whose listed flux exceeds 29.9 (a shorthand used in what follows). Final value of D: 4516.55 angstrom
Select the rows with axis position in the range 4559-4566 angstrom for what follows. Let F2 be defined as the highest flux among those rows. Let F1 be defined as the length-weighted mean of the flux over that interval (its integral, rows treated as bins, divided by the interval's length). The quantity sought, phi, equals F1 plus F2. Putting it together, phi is 69.4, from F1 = 32.9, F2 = 36.5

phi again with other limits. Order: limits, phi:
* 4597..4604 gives 63.4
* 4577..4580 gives 62.3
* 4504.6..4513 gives 67.9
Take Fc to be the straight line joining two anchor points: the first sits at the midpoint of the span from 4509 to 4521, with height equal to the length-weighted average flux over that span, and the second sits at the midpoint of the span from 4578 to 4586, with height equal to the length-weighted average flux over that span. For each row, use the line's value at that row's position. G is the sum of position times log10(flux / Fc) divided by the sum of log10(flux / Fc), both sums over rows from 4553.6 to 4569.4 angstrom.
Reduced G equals 4565.2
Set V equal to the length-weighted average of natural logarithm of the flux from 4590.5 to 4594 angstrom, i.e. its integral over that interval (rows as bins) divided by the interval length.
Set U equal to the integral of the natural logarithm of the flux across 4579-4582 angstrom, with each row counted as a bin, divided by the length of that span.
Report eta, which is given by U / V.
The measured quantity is 0.99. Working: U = 3.34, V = 3.35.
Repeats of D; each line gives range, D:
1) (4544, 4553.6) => 4546.81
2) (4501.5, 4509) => 4503.05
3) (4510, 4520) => 4510.31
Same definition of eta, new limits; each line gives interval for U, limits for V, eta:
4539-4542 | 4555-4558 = 1.03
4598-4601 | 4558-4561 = 0.99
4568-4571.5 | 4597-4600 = 1.00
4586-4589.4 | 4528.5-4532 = 1.04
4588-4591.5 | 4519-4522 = 0.98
